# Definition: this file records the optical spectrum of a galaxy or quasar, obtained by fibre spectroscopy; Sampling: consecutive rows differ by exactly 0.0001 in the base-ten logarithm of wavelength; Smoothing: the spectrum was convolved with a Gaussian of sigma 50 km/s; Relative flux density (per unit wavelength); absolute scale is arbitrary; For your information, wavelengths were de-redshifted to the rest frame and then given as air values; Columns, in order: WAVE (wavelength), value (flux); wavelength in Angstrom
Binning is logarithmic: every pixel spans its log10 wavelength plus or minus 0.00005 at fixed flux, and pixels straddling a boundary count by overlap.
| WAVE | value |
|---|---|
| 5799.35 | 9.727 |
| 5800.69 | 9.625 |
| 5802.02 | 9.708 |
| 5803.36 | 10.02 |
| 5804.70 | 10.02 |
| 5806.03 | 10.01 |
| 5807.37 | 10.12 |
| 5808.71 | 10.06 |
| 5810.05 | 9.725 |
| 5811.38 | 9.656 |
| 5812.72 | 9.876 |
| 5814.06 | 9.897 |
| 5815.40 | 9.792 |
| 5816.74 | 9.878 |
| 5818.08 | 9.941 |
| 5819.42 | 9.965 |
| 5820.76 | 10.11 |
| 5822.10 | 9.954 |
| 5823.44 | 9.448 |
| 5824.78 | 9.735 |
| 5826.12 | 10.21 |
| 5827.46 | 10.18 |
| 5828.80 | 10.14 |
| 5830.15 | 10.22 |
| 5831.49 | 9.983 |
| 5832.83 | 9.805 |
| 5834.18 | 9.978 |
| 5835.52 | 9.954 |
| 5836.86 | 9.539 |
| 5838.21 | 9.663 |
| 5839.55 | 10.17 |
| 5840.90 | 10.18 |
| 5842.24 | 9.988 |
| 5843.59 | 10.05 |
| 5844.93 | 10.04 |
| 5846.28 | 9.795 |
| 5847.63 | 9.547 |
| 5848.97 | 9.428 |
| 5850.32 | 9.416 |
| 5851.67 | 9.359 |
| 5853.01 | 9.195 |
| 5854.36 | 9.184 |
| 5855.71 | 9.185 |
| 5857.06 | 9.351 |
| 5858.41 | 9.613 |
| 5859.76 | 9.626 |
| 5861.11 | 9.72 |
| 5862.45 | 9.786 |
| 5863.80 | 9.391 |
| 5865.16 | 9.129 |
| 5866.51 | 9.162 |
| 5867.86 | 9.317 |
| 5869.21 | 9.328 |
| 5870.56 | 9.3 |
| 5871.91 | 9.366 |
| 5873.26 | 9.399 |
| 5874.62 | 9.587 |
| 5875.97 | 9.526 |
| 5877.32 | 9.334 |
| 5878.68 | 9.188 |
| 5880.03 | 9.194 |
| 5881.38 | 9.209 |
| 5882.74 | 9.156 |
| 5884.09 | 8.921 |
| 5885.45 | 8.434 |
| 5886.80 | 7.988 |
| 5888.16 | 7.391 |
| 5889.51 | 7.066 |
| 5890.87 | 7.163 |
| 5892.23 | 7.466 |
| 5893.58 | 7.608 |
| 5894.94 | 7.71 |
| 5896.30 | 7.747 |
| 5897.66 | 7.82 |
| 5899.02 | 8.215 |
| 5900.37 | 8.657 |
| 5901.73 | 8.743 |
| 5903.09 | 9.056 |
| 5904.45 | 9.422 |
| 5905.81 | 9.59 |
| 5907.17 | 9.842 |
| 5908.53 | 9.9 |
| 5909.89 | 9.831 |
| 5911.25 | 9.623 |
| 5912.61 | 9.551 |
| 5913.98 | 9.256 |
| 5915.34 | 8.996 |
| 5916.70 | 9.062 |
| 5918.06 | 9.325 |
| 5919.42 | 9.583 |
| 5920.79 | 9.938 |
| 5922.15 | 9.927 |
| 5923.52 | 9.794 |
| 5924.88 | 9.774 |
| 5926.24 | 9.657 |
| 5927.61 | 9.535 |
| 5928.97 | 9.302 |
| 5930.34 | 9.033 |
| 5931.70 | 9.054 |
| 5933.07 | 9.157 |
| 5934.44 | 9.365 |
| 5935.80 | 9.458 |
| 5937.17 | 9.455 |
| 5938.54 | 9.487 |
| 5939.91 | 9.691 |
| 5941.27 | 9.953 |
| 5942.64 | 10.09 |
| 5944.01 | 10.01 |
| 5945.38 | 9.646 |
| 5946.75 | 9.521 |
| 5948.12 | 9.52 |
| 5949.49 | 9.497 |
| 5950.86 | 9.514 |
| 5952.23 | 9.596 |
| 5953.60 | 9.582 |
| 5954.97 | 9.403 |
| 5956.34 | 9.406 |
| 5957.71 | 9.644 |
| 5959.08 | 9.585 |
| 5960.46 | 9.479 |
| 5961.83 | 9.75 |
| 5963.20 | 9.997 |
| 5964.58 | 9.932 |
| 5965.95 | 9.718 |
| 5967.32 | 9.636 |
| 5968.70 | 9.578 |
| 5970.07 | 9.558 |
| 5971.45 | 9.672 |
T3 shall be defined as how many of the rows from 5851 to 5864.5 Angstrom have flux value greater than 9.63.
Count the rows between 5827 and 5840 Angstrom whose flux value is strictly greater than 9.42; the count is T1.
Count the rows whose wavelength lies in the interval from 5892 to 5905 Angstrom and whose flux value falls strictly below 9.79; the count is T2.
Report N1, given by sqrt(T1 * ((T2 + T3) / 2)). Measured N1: 7.7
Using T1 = 10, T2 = 10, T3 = 2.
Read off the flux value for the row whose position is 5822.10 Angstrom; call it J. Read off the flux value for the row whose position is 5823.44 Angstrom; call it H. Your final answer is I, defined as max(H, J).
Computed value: 10.0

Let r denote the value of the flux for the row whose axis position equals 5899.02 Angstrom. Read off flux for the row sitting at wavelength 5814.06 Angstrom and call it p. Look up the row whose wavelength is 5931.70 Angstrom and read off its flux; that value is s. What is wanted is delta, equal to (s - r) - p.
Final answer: -9.1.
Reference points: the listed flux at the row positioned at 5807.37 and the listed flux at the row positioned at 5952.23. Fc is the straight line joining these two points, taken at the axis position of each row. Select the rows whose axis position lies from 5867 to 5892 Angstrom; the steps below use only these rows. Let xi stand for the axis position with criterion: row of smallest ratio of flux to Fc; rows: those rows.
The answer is 5889.51 Angstrom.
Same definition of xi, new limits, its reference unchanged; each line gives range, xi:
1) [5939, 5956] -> 5954.97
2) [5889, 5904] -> 5889.51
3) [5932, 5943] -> 5933.07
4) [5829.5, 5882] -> 5865.16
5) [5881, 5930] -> 5889.51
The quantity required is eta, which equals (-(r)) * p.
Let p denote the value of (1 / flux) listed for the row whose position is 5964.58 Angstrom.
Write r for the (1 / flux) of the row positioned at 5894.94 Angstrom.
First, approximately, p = 0.101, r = 0.1297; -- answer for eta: -0.0131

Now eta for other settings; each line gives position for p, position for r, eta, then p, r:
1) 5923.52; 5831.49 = -0.0102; 0.102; 0.1002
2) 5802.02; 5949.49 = -0.0108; 0.103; 0.1053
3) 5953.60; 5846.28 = -0.0107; 0.104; 0.1021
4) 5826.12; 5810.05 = -0.0101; 0.098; 0.1028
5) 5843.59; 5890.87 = -0.0139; 0.100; 0.1396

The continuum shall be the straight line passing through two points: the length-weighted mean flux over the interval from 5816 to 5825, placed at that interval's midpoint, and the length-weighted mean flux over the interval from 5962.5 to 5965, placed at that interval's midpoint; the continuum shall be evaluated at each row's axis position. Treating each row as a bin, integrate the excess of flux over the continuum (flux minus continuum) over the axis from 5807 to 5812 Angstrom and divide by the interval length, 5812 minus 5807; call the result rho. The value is 0.0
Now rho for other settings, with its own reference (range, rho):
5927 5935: -0.7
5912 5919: -0.7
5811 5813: -0.1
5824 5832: 0.2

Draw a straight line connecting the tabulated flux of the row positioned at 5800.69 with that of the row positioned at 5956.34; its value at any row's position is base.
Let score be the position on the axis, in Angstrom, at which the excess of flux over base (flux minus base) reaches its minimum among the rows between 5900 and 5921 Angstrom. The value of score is 5900.37 Angstrom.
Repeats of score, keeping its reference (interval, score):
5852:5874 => 5865.16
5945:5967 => 5954.97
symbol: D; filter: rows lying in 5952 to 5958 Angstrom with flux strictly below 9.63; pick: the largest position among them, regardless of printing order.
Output 5956.34 Angstrom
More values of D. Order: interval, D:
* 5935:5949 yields 5948.12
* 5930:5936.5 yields 5935.80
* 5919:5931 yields 5930.34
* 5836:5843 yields 5836.86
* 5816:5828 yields 5823.44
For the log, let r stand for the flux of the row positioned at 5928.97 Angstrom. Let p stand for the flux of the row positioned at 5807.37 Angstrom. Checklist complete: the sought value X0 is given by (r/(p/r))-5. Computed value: 3.6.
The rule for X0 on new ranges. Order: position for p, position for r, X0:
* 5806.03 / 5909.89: 4.7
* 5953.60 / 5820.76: 5.7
